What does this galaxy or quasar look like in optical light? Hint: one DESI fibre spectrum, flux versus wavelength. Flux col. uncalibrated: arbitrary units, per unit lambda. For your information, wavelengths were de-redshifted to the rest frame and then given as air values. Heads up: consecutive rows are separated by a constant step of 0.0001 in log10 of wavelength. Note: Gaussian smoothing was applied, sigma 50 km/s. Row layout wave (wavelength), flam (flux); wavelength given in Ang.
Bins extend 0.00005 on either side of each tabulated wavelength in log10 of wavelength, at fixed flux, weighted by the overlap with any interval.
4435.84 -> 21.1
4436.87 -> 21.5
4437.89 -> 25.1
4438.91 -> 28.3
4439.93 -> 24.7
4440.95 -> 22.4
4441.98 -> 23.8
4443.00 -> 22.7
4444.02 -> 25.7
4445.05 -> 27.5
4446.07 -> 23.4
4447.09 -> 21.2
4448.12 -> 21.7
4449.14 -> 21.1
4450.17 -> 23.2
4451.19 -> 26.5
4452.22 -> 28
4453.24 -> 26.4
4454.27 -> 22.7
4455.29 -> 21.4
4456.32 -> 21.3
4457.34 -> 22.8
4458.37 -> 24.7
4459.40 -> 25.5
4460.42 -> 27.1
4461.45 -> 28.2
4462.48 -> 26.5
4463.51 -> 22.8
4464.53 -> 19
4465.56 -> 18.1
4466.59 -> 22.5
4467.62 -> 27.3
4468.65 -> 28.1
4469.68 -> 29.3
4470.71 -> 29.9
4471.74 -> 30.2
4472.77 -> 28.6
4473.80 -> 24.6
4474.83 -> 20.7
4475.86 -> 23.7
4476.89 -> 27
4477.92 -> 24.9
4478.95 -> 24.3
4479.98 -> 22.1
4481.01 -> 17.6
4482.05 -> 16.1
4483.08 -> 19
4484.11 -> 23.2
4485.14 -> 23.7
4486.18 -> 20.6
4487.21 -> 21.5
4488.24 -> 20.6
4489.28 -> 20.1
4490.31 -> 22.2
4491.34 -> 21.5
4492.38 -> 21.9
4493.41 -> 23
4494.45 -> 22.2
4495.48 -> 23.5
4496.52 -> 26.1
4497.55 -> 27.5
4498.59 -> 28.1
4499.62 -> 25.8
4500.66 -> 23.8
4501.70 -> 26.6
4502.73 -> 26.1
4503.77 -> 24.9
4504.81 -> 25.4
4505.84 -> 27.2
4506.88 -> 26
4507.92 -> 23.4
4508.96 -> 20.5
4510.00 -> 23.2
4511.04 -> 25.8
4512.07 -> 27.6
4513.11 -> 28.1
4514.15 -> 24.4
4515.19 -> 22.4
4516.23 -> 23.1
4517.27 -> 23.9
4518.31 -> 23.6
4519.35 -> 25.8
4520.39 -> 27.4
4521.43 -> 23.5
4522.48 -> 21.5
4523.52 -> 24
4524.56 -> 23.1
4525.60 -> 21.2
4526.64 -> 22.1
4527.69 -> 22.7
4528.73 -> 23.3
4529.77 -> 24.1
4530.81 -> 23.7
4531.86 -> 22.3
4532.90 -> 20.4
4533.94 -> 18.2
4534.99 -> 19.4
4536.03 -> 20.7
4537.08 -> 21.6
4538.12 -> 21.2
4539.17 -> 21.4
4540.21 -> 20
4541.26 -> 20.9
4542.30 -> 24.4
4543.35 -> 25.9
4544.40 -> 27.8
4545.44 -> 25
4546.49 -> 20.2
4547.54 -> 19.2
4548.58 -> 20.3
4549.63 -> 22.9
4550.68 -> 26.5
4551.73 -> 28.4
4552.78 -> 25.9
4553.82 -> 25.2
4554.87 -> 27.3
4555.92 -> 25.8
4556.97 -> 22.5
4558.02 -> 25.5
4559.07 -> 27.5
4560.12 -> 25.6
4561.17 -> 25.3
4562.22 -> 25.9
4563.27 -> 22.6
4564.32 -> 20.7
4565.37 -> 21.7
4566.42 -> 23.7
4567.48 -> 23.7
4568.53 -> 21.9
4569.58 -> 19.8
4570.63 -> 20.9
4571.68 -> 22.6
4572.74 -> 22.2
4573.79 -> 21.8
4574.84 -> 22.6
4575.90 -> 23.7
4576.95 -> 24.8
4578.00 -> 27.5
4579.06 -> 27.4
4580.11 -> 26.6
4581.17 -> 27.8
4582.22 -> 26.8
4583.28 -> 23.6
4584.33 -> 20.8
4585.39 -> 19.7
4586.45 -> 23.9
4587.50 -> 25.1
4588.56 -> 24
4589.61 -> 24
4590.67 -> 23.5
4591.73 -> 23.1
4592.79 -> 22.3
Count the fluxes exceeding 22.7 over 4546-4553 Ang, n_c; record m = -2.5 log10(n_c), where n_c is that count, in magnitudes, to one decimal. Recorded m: -1.5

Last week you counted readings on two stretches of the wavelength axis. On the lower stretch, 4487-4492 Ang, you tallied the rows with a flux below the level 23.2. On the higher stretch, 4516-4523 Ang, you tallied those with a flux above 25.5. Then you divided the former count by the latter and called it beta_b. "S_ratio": 2.5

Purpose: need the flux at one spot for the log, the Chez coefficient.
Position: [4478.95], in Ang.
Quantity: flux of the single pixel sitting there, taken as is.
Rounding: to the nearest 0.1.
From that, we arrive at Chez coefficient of 24.3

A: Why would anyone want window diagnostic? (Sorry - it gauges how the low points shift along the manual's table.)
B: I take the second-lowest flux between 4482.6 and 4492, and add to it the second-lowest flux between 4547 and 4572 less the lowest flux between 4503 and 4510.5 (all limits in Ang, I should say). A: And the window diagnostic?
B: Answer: 19.4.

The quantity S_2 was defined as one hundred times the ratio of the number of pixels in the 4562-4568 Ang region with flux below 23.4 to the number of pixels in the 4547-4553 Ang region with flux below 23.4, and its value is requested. 100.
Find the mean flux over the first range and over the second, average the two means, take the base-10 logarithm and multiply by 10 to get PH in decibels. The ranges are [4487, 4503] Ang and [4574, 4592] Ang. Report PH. 13.82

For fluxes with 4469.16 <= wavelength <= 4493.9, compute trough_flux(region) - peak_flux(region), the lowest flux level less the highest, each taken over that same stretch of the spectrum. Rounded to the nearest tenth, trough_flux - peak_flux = -14.1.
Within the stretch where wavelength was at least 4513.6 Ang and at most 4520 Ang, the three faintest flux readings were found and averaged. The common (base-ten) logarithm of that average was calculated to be 1.36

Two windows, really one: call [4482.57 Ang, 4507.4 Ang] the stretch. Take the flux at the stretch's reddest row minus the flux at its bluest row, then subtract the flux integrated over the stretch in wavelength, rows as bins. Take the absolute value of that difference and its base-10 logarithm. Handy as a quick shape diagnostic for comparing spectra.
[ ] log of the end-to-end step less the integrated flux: 2.77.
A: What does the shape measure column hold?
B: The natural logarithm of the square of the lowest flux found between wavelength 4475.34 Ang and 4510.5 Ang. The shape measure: 5.56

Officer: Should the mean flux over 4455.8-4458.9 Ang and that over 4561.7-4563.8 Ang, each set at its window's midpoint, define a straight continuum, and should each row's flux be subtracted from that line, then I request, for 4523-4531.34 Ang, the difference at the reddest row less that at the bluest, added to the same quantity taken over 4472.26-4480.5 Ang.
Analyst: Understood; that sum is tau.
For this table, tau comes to 7.0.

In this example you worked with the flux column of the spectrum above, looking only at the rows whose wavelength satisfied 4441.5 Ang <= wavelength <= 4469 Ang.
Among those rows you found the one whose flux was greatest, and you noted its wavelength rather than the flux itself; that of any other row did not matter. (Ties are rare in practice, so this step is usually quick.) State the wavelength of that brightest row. 4461.45 Ang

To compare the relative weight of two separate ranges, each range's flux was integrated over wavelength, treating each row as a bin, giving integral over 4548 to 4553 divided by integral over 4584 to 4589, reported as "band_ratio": 1.08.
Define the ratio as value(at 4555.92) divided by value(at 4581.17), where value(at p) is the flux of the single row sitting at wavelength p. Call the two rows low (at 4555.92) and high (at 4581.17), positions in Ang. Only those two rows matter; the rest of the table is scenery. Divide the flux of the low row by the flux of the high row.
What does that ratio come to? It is 0.93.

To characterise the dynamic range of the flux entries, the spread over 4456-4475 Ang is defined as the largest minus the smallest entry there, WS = 12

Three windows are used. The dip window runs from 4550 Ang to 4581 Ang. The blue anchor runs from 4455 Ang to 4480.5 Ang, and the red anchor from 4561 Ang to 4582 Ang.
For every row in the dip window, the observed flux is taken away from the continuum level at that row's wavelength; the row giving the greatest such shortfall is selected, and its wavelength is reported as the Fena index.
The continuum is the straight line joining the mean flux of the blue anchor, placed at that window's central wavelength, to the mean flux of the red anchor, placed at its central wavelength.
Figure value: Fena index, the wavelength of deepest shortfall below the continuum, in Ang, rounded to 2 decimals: 4569.58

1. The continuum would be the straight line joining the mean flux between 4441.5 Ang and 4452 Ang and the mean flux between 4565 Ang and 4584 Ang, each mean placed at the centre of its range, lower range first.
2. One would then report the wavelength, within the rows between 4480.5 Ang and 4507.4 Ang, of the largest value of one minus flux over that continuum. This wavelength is 4482.05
